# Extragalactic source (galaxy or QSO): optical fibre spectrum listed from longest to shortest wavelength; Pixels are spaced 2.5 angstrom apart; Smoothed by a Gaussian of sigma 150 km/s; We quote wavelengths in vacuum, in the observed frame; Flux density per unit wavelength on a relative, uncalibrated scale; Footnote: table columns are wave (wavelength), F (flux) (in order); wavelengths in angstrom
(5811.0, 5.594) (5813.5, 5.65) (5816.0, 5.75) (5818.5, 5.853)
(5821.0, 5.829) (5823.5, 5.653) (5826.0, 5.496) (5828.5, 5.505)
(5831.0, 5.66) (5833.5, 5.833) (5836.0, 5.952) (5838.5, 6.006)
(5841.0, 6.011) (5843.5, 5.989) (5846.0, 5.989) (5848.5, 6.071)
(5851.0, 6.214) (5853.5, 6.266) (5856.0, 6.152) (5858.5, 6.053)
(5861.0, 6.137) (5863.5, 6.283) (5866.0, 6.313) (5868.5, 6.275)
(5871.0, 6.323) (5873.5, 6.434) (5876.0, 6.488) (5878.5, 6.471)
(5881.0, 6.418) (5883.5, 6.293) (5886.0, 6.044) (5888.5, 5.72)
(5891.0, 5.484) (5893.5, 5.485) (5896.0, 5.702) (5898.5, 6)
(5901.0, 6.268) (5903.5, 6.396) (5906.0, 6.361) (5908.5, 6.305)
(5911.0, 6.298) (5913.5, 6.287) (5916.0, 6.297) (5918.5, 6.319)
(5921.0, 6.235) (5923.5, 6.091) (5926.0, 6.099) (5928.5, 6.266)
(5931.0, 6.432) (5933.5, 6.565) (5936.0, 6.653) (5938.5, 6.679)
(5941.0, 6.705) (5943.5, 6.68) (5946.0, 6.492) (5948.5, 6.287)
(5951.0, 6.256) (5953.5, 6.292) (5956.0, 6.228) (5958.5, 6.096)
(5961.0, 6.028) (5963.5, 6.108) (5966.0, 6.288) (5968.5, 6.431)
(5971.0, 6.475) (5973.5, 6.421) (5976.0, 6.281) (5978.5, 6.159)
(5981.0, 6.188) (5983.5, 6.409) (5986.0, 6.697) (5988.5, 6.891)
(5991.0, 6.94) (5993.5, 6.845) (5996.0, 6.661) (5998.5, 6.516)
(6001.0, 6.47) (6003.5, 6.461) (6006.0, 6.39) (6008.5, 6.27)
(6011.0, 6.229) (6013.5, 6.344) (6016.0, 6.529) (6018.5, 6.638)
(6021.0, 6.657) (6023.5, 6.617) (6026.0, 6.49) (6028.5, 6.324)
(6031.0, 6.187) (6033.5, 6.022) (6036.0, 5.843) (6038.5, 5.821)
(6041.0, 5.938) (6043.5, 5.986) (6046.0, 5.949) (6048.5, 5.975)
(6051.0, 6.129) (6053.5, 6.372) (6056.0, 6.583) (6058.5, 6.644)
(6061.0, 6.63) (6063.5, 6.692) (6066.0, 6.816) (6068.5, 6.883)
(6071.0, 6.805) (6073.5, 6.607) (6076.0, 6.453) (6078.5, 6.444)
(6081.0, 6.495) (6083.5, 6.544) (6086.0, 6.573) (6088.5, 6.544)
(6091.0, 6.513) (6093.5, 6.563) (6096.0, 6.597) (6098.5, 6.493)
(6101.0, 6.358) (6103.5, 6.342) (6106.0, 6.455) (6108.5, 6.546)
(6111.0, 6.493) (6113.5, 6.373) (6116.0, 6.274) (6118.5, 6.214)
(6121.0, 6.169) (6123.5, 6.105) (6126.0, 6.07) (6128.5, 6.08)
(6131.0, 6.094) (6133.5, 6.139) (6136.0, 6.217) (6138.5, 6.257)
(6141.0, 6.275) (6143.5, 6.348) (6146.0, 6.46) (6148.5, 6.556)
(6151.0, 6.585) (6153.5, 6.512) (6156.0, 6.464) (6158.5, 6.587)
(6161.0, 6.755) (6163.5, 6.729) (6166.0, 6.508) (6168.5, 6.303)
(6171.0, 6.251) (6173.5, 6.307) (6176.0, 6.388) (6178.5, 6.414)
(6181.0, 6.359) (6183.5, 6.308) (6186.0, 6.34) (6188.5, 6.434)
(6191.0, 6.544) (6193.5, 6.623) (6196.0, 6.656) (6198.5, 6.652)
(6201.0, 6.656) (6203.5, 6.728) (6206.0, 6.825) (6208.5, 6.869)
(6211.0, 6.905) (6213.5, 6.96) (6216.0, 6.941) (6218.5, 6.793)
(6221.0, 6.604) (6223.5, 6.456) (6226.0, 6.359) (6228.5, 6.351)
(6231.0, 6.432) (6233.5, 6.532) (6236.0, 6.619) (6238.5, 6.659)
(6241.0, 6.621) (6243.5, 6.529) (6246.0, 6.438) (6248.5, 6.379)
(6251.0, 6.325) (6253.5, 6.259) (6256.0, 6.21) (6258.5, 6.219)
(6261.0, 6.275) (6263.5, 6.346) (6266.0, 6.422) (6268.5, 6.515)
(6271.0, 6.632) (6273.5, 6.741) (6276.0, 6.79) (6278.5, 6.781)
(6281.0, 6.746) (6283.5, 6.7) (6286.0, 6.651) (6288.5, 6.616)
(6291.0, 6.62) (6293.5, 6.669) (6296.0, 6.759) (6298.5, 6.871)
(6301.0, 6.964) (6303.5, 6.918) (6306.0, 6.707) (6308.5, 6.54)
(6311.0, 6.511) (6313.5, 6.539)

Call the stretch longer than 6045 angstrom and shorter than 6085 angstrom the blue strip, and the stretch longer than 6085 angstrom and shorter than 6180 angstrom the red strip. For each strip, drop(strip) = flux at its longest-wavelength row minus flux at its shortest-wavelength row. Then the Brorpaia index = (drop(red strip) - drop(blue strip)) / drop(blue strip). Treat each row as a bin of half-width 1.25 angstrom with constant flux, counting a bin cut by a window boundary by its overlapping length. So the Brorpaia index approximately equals -1.3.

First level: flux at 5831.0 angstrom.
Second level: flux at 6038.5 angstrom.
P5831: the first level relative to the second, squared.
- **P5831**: 0.95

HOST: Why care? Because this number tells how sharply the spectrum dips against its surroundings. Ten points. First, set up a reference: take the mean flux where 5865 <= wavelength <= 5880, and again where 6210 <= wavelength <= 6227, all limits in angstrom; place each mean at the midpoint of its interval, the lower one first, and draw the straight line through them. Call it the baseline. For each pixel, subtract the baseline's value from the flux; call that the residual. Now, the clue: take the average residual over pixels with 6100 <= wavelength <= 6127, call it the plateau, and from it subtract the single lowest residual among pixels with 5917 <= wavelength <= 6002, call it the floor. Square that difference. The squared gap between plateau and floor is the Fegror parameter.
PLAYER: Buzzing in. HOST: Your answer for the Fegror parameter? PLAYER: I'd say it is 0.018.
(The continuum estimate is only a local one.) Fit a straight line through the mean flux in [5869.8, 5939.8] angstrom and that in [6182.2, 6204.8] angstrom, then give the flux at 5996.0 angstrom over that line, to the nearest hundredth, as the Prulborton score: 1.05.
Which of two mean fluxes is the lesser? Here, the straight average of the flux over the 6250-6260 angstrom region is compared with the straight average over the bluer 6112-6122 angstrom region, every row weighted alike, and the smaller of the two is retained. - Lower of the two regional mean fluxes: 6.25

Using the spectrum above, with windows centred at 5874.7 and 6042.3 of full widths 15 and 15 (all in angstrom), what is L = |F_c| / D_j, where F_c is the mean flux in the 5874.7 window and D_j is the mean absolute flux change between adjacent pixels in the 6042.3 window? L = 128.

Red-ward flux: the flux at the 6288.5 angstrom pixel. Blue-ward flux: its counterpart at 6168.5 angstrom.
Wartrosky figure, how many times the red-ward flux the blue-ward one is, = 0.95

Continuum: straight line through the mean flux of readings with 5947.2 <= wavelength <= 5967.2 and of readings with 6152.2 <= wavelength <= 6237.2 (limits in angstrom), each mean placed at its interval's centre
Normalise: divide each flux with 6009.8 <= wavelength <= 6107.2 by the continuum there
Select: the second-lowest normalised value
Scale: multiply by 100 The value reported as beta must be 92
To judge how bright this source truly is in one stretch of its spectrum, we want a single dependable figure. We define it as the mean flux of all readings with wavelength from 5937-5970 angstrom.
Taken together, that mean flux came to 6.35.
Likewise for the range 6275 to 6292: 6.70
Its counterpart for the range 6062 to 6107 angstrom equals 6.57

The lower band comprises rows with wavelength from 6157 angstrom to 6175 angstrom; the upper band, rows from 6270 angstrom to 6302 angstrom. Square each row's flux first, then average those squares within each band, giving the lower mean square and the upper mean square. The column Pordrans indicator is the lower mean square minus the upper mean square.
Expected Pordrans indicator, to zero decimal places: -3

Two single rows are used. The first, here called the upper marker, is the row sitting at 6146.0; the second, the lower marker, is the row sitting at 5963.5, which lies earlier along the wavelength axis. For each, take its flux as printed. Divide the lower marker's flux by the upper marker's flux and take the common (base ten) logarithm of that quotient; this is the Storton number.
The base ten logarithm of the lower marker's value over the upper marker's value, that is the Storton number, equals -0.02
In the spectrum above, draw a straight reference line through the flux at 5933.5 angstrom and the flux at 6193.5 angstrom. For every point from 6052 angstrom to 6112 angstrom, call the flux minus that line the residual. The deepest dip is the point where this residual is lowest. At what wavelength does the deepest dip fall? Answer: 6103.5 angstrom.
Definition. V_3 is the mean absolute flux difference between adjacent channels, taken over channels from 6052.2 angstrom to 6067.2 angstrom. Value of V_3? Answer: 0.094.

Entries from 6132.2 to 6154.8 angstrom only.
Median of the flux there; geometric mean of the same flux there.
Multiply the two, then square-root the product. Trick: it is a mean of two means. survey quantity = 6.36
